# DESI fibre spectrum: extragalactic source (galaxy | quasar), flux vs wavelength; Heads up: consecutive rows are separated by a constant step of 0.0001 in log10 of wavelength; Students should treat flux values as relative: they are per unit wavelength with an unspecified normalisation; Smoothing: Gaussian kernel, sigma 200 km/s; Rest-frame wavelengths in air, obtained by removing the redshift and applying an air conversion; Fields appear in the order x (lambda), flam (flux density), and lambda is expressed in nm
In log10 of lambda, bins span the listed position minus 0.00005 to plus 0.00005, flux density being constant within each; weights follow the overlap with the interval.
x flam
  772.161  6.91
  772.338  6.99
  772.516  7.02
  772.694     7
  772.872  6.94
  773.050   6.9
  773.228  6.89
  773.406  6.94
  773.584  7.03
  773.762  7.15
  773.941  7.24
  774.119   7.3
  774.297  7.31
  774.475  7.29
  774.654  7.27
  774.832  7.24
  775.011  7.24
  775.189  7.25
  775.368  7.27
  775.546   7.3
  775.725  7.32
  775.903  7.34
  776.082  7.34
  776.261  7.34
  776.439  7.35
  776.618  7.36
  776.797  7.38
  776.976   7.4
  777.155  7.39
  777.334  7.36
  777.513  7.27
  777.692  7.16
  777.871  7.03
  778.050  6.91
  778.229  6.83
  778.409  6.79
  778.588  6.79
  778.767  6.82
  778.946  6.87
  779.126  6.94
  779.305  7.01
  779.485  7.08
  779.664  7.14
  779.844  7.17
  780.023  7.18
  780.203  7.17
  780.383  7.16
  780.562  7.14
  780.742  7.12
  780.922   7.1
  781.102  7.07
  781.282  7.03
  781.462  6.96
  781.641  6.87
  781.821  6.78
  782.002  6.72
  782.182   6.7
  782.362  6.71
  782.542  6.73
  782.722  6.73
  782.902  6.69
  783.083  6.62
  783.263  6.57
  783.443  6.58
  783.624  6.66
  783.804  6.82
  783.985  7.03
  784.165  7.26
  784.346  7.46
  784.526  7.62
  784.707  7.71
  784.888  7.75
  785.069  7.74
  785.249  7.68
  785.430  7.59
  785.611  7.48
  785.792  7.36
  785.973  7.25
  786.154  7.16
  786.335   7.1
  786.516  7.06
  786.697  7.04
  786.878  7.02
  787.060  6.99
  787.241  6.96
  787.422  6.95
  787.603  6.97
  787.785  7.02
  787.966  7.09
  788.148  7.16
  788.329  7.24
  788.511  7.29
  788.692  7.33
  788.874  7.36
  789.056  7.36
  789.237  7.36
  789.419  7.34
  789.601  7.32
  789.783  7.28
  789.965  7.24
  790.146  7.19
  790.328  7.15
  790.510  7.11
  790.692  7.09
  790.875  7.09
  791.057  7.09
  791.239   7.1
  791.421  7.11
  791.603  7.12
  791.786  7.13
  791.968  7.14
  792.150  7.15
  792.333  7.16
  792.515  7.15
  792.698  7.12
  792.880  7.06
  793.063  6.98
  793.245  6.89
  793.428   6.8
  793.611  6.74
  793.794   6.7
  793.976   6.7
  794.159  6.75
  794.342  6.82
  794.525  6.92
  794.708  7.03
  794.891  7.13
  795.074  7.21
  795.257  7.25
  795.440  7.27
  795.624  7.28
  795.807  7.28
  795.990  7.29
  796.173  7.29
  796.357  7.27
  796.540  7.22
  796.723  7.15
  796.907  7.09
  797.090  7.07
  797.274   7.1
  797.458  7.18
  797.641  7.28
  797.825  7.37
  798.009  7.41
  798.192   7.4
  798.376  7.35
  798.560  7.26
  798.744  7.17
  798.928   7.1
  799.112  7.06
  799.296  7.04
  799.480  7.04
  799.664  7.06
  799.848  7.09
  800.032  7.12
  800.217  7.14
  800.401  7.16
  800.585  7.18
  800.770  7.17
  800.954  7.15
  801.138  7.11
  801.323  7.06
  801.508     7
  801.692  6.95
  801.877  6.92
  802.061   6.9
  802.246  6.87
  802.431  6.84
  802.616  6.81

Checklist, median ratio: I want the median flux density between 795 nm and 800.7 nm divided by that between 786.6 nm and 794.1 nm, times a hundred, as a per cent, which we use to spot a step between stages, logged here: 101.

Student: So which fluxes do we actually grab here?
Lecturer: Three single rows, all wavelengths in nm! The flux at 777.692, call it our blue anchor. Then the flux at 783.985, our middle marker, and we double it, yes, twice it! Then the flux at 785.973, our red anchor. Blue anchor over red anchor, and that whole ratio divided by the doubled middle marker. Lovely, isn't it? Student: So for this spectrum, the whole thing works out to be 0.0702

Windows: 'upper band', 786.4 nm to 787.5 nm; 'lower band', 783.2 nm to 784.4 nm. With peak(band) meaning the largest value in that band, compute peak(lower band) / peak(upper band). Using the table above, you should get 1.06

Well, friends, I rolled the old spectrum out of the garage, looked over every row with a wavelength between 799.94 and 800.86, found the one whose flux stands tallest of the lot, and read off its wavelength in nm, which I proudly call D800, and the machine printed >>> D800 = 800.585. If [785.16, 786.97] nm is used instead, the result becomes 785.249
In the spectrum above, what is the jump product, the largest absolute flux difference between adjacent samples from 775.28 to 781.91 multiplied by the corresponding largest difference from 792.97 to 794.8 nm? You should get 0.0143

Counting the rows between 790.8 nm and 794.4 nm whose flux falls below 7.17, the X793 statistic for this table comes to 20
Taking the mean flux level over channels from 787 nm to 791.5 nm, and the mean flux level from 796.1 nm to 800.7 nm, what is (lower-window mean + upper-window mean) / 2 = 7.18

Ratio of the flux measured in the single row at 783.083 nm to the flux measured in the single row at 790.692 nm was 0.93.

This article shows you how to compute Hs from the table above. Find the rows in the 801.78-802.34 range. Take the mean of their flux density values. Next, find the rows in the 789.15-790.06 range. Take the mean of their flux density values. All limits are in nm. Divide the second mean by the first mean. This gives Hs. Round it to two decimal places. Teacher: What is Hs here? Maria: 1.06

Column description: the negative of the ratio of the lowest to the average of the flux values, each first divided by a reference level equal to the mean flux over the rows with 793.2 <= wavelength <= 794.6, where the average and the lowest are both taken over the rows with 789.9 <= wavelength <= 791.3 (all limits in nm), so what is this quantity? -0.99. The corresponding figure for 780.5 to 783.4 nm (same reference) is -0.96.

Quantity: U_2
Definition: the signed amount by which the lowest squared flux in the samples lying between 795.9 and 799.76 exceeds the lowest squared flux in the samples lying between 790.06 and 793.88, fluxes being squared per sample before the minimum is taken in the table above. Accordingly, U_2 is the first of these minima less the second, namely 4.7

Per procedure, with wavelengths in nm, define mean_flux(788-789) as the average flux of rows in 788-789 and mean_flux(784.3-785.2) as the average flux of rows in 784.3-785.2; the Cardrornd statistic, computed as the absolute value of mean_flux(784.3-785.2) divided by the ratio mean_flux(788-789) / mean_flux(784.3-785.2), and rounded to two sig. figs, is 8.1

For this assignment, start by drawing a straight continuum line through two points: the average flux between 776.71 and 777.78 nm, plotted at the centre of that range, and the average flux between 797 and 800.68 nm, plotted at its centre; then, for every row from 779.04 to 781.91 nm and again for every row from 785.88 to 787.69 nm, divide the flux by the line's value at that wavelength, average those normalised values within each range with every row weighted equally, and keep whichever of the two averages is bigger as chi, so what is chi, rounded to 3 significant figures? 0.971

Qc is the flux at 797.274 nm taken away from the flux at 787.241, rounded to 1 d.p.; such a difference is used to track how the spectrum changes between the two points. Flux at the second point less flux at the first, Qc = -0.1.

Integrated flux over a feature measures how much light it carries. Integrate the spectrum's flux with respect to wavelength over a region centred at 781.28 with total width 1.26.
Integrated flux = 8.8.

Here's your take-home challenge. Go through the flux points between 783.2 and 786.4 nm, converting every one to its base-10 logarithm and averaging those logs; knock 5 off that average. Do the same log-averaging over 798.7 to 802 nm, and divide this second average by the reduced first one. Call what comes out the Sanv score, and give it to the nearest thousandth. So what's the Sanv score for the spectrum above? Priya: -0.205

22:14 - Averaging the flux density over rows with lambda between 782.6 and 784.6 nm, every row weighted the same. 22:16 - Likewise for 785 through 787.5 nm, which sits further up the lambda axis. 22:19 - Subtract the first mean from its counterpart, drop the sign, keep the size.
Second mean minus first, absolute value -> 0.33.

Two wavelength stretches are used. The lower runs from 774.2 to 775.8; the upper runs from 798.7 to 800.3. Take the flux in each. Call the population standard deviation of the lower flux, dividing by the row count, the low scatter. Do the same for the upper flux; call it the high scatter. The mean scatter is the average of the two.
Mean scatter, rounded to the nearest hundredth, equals 0.04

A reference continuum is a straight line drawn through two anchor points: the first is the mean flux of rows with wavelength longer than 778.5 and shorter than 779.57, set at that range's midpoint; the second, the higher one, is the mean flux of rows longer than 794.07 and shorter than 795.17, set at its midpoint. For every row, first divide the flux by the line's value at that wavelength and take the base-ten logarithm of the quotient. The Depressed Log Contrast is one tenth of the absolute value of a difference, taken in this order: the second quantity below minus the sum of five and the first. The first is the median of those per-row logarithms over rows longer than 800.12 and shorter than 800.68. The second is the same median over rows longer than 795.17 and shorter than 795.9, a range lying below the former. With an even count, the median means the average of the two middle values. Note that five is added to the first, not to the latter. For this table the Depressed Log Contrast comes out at 0.499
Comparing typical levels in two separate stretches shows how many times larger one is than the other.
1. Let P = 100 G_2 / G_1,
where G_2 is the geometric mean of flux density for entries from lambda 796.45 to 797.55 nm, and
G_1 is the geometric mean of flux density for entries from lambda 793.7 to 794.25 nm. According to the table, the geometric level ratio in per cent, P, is 106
